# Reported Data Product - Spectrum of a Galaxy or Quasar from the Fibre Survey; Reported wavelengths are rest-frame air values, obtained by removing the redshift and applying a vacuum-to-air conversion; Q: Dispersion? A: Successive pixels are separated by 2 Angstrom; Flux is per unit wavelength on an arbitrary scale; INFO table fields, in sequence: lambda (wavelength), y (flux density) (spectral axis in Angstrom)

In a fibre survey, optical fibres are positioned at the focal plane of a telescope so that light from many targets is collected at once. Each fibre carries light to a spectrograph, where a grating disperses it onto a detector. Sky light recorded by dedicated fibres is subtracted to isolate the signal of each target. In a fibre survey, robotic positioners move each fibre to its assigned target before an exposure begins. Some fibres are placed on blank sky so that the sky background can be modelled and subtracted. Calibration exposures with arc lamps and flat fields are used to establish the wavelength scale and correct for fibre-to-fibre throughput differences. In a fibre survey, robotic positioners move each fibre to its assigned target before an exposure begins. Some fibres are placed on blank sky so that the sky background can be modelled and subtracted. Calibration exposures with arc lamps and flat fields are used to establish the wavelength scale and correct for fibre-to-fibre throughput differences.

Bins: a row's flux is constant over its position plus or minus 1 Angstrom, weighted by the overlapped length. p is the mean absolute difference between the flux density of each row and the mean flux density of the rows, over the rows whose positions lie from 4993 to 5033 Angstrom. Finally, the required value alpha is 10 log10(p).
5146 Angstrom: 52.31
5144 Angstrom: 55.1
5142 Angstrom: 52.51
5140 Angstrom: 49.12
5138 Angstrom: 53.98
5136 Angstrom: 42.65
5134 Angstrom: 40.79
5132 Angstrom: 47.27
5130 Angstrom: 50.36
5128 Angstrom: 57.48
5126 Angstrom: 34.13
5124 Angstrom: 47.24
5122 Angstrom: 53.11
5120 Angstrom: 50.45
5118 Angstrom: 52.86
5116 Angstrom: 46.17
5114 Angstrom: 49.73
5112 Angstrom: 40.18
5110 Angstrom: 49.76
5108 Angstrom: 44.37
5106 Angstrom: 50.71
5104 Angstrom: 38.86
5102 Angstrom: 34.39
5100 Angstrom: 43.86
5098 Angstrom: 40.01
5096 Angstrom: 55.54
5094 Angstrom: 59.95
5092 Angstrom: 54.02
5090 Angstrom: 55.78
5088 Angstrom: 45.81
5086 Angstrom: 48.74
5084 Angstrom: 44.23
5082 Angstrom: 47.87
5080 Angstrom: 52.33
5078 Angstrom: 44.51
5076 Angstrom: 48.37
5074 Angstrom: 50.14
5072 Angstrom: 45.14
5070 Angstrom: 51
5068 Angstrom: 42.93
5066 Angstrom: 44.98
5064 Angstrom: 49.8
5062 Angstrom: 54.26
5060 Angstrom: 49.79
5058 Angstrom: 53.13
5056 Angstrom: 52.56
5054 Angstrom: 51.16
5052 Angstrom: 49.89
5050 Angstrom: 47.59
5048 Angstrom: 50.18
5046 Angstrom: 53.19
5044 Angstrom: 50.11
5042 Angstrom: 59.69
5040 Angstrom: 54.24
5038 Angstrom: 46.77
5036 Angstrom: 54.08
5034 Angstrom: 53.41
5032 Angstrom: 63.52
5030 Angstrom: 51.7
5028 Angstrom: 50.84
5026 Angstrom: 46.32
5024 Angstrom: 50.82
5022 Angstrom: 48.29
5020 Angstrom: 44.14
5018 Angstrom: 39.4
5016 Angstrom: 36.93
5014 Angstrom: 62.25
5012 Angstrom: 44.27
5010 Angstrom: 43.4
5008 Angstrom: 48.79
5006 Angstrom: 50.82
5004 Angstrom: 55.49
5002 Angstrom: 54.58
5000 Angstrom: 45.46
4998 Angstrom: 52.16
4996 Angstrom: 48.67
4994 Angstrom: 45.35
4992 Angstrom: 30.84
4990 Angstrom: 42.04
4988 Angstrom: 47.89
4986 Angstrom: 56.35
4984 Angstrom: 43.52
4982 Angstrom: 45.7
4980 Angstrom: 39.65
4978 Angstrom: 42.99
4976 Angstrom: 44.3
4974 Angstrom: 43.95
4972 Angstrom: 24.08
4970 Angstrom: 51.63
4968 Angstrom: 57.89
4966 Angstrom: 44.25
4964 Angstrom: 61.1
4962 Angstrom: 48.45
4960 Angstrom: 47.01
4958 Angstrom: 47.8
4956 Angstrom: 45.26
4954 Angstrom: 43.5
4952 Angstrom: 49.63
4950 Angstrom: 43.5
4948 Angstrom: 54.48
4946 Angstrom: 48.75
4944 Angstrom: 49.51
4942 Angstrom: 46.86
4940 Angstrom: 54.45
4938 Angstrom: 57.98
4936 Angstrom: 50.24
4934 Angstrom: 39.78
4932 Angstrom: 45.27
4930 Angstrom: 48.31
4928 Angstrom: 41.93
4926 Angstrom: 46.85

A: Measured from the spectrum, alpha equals 7.0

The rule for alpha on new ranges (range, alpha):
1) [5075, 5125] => 6.7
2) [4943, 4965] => 5.3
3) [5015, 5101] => 6.2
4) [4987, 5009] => 6.8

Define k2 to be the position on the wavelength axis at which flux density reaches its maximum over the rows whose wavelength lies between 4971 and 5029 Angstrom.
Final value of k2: 5014 Angstrom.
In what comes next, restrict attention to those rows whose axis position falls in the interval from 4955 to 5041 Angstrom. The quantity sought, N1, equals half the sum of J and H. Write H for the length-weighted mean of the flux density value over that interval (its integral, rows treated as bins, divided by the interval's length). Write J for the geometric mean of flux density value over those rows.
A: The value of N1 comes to 47.5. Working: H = 47.8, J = 47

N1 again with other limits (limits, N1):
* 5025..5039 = 52.2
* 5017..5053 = 50.7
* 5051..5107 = 48.4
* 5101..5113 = 42.8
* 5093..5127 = 46.3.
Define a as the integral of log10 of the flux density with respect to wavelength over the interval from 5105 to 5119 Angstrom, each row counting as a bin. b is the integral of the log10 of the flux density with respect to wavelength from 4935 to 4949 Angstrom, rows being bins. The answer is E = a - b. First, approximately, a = 23.5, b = 23.98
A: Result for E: -0.5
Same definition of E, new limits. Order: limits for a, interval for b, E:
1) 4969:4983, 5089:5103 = -1.0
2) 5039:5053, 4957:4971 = 0.1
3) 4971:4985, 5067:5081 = -1.1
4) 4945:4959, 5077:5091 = -0.1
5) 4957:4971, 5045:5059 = 0.0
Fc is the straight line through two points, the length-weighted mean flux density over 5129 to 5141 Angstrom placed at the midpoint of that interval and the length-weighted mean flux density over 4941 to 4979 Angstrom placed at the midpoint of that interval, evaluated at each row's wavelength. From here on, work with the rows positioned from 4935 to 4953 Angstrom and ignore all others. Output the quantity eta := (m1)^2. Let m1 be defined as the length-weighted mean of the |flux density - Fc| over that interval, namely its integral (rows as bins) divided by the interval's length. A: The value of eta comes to 19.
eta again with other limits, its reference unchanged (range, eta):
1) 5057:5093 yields 13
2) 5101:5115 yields 32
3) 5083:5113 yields 36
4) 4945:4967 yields 13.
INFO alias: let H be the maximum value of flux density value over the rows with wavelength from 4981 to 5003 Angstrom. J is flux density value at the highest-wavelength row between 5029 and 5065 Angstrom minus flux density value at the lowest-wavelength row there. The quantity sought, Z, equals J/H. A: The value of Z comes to -0.03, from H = 56.35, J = -2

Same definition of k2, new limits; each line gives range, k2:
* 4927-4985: 4964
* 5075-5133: 5094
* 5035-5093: 5042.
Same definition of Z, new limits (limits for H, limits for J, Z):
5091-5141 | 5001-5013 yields -0.17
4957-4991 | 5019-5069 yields -0.02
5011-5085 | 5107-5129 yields 0.21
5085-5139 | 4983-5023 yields 0.08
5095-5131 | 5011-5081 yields 0.14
